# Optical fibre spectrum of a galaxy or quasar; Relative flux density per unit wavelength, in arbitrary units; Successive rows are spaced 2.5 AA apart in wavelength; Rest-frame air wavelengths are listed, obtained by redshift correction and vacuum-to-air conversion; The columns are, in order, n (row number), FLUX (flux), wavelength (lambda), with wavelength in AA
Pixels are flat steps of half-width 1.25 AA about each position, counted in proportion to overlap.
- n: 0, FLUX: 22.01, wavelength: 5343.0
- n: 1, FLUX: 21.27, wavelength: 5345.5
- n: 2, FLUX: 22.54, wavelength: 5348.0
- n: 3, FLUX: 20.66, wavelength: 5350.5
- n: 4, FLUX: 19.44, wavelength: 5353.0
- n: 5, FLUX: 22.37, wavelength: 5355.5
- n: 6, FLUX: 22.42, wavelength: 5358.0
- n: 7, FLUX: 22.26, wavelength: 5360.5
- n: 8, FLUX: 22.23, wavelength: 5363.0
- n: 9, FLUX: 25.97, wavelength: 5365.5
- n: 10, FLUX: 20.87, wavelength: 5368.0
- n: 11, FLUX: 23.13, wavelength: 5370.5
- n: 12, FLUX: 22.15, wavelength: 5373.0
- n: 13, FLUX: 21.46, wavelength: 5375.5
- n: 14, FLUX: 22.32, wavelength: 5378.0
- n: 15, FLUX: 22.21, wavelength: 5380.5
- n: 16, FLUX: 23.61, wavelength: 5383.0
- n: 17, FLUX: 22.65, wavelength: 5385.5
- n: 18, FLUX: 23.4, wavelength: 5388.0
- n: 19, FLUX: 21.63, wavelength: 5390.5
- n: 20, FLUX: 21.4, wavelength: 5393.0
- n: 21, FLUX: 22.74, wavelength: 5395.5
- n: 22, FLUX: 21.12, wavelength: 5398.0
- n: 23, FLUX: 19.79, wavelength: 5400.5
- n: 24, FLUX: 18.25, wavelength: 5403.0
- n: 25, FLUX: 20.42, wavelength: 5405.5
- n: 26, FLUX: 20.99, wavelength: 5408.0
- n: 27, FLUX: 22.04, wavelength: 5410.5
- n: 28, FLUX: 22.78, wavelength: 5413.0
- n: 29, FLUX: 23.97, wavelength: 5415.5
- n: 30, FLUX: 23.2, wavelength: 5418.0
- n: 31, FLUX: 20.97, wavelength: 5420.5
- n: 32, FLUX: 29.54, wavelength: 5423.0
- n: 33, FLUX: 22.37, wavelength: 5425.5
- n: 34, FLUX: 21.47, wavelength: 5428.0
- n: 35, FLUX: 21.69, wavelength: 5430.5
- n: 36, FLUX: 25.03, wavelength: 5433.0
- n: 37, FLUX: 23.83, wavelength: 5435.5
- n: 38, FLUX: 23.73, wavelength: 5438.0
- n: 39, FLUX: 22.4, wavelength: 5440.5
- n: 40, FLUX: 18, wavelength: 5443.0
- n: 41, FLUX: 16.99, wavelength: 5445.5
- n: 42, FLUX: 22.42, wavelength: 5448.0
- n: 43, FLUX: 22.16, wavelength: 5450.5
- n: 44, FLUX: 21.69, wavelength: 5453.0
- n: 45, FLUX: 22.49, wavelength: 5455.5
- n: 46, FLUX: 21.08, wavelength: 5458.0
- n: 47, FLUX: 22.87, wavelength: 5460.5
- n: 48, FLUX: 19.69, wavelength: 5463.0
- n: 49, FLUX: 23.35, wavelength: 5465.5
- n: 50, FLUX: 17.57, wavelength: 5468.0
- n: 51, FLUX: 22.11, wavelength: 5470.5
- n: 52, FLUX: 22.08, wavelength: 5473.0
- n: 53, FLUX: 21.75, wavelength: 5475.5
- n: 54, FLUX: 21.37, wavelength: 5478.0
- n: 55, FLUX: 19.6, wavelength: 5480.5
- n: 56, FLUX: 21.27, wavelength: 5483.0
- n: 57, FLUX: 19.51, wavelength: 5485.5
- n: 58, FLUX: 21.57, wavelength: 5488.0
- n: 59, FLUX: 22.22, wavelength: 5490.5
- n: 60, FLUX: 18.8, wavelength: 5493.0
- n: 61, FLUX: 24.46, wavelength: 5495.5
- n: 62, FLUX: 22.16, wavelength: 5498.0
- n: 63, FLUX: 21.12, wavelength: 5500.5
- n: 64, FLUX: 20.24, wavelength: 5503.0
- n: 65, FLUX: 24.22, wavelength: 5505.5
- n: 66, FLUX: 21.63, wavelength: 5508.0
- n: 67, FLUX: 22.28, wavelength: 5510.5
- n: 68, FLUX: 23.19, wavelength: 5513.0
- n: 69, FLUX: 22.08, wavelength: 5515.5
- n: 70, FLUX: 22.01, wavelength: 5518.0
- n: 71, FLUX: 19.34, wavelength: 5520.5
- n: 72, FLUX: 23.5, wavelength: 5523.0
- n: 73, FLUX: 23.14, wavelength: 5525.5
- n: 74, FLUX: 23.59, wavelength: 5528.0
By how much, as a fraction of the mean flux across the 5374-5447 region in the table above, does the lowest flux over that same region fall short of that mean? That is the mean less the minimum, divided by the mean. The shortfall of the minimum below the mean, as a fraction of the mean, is 0.230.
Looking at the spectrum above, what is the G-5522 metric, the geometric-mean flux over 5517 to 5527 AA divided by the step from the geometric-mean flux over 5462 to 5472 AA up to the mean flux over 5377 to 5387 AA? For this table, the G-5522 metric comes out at 10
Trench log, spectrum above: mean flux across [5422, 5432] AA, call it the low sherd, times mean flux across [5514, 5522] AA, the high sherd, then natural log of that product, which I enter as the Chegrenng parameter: 6.22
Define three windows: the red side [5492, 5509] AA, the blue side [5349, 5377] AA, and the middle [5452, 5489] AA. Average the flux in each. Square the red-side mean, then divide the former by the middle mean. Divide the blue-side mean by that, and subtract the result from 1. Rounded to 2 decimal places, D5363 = 0.02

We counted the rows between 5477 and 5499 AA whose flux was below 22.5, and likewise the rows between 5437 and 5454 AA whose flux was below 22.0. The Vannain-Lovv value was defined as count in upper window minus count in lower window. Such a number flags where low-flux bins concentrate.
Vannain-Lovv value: 5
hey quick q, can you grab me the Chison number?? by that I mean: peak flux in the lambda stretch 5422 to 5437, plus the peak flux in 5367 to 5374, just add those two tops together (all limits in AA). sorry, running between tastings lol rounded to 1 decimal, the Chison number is 52.7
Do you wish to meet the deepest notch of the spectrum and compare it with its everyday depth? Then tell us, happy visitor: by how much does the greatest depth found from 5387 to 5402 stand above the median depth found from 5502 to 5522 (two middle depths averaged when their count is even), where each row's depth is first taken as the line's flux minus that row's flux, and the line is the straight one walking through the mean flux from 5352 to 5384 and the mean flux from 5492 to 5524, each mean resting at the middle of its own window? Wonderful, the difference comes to 2.6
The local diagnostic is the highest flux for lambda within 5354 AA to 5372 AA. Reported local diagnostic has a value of 25.97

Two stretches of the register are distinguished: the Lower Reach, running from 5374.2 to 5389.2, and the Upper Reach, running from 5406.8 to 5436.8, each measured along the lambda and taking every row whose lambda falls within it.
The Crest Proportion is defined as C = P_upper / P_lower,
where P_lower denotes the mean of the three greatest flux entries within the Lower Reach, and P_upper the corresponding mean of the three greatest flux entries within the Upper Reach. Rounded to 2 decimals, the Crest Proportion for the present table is 1.13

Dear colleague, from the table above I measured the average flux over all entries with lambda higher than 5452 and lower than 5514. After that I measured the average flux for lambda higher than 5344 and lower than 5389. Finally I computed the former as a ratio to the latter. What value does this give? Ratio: 0.97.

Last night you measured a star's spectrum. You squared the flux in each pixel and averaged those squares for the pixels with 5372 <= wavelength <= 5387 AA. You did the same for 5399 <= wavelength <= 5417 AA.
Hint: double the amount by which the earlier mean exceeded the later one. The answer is 101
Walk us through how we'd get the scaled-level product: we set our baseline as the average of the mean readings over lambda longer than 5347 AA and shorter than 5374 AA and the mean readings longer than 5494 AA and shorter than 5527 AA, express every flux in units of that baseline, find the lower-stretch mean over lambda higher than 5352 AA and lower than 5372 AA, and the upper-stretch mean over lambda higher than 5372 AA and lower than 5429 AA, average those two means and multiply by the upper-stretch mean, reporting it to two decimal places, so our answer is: 1.00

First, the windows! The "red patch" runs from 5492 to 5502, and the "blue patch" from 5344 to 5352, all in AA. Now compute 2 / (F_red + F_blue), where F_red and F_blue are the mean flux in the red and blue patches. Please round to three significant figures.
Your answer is 0.0464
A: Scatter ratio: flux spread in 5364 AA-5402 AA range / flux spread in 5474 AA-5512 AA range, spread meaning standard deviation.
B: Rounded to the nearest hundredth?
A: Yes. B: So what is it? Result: 0.92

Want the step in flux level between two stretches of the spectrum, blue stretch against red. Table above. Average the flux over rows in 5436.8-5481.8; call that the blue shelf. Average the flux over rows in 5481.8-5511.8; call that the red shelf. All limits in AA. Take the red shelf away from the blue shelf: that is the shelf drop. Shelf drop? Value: -0.4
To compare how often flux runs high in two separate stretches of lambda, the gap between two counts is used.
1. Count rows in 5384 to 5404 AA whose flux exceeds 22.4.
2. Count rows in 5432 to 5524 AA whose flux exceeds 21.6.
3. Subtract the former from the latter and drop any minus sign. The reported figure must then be 20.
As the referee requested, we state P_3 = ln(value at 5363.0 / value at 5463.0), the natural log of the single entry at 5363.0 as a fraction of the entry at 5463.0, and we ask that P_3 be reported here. 0.12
